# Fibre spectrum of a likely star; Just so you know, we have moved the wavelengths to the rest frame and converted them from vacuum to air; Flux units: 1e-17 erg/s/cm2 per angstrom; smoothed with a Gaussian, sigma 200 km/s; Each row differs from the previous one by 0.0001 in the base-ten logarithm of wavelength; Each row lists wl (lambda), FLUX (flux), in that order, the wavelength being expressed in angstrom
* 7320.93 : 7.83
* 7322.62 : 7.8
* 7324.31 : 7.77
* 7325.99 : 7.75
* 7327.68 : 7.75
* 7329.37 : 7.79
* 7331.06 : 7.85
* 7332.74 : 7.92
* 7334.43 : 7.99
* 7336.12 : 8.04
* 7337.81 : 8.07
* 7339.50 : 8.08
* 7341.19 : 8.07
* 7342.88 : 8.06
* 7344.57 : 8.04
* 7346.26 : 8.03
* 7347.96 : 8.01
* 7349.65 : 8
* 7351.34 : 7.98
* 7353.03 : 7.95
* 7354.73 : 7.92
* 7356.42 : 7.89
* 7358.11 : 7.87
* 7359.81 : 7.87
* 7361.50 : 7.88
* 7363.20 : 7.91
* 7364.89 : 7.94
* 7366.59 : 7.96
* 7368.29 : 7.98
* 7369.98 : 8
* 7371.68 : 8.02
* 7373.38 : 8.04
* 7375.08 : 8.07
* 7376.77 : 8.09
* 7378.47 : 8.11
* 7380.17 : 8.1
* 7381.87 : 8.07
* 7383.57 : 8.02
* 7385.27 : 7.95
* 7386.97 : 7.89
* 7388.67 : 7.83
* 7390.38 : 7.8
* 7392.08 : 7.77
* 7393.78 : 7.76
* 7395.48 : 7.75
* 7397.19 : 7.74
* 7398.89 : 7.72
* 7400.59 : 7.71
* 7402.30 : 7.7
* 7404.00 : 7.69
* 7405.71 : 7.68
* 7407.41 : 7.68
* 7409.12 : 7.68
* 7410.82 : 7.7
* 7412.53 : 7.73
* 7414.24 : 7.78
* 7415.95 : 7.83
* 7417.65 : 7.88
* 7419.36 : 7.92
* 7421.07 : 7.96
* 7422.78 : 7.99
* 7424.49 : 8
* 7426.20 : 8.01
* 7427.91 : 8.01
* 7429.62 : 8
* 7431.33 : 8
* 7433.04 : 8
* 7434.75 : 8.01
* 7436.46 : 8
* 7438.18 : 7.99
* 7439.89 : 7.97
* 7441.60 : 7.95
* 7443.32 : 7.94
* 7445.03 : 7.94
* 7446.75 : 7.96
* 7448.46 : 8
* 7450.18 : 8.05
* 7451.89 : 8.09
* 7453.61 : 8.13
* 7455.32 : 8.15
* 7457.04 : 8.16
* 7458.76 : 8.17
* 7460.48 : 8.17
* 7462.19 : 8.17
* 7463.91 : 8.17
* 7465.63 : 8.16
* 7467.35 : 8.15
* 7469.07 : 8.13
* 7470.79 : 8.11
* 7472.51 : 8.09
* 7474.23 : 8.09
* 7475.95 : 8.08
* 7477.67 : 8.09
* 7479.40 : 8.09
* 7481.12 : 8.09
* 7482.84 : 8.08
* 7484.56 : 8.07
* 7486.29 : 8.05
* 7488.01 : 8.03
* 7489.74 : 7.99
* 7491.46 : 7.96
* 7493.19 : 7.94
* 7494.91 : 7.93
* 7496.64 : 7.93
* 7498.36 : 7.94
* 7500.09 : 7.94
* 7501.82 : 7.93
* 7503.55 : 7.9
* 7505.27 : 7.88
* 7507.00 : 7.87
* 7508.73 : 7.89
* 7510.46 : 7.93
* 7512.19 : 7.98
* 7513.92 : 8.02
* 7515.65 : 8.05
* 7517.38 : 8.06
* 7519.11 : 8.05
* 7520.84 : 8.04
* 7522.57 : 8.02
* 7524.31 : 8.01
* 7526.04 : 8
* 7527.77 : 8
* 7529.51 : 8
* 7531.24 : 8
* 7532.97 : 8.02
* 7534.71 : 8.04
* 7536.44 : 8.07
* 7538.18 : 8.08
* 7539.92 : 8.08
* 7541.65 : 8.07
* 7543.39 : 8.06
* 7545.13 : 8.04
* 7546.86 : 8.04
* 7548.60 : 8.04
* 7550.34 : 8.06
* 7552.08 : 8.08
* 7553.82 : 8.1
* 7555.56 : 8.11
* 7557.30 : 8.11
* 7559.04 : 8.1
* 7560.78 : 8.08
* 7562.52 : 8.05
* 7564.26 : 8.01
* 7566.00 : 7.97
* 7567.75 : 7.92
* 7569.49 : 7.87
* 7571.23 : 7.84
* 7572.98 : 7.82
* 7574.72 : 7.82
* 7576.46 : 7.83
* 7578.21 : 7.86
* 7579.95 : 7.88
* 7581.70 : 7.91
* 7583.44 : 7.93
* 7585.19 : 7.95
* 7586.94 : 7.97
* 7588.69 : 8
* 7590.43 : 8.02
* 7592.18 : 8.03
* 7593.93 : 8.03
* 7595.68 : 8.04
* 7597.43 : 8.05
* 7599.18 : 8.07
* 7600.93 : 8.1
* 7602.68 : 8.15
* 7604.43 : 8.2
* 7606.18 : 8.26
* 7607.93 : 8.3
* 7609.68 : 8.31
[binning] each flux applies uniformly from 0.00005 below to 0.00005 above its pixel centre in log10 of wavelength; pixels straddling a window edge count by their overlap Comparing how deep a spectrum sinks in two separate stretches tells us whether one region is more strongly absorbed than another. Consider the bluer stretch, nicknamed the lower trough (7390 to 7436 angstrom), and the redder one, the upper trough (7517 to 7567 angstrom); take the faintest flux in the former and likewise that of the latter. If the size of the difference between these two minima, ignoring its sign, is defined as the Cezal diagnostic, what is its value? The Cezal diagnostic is 0.29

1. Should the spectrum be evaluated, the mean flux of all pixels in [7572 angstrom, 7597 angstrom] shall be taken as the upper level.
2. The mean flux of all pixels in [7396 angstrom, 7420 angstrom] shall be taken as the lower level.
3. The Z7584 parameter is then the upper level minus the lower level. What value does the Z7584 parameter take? 0.19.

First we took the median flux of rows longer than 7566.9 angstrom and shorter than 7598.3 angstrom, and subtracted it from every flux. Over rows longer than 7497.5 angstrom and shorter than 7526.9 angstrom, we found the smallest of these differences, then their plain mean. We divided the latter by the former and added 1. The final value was 0.2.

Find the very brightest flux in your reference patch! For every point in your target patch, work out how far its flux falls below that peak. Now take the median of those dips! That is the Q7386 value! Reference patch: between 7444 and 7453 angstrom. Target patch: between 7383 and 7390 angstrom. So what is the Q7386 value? 0.17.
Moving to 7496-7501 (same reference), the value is 0.15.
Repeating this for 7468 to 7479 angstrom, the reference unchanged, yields 0.00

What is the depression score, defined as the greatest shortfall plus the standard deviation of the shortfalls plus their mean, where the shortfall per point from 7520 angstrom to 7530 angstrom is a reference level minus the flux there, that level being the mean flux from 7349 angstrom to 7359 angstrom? -0.1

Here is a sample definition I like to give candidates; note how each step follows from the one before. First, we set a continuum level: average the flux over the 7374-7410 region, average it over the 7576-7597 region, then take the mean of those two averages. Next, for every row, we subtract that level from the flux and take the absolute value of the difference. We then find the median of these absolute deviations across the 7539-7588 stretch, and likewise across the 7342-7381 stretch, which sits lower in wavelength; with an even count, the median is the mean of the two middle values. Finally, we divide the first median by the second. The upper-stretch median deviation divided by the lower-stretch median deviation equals 1.3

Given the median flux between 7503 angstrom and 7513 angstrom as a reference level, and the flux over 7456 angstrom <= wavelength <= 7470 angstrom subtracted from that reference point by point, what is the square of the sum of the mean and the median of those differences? 0.29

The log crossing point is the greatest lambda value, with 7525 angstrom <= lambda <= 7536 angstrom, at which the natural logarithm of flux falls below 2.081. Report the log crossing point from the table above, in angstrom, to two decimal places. 7531.24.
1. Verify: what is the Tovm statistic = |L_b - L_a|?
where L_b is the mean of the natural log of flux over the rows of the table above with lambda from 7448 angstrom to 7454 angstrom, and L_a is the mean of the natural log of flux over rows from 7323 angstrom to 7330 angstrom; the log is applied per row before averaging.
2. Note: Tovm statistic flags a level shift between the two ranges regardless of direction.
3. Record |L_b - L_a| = 0.038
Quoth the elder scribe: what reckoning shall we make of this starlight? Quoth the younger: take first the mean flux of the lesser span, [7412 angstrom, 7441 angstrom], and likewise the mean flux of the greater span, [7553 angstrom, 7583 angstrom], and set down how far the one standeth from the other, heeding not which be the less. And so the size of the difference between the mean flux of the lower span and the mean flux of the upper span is 0.01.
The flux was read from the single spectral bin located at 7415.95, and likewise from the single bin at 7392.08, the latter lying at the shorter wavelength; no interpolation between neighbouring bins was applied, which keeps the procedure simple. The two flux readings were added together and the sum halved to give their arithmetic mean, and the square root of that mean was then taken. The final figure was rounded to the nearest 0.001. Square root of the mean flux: 2.793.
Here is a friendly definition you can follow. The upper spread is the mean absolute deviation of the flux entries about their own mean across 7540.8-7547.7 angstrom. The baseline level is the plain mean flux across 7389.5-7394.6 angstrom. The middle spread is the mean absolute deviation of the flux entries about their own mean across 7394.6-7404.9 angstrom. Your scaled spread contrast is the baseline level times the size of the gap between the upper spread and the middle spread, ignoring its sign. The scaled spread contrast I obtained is 0.045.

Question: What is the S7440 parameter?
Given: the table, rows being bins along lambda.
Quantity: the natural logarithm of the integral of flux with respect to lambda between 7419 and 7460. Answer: 5.8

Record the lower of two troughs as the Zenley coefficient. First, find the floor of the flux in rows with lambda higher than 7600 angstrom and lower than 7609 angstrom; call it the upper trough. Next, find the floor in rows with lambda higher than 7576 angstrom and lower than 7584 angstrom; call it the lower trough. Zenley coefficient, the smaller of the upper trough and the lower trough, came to 7.83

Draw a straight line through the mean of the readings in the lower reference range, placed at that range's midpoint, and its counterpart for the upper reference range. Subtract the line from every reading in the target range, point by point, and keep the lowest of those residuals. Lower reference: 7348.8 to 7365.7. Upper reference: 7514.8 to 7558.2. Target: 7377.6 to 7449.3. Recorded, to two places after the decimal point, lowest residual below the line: -0.28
